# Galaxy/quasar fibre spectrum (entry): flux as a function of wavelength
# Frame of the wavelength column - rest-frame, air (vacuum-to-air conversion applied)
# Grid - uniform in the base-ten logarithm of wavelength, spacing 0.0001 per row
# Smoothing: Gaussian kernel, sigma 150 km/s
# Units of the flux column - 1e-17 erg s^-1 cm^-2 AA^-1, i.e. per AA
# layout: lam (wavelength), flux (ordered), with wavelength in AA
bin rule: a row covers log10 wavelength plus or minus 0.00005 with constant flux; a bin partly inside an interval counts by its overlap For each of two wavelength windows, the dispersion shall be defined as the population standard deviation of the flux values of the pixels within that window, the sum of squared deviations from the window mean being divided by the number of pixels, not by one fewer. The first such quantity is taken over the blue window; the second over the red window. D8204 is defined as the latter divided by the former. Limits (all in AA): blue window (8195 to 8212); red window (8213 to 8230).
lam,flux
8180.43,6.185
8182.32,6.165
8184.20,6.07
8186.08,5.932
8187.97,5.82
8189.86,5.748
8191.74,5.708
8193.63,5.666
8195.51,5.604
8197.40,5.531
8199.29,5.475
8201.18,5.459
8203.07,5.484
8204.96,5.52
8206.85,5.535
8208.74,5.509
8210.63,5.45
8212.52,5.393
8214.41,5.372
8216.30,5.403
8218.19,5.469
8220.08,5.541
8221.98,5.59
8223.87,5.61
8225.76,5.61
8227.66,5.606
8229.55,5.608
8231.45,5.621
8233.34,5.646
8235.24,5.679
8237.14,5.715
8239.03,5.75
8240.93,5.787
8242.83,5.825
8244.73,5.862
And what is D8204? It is 2.0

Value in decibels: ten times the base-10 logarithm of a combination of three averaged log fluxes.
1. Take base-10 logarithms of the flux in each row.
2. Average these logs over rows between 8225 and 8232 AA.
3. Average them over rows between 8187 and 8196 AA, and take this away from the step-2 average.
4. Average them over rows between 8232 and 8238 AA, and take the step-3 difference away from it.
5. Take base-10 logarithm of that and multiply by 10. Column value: -1.18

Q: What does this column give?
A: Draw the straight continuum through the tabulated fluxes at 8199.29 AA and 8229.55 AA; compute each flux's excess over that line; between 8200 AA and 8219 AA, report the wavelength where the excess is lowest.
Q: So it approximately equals 8214.41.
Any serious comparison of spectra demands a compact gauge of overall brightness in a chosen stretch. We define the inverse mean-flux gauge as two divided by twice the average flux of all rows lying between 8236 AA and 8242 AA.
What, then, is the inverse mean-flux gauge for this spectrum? 0.174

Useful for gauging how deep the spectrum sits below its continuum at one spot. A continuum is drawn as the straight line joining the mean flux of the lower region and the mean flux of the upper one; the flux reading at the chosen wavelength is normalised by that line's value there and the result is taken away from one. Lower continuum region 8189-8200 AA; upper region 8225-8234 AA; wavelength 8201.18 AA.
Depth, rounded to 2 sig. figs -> 0.029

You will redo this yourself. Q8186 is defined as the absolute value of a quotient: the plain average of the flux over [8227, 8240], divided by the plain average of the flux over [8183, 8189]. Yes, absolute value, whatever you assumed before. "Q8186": 0.95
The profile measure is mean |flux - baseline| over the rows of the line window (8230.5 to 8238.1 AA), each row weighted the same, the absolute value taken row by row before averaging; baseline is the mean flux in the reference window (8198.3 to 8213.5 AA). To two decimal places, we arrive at 0.19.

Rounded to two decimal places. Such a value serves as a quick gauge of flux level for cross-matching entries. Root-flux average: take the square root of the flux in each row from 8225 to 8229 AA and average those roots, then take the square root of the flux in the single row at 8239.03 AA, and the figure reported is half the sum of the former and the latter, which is 2.38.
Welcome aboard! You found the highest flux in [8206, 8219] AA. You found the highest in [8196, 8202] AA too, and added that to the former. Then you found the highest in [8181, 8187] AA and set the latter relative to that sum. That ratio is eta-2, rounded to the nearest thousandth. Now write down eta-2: 0.557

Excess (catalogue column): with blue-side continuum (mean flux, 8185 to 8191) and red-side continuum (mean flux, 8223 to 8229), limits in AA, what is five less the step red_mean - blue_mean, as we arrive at 5.22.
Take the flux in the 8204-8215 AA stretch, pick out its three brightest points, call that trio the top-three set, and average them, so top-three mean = 5.52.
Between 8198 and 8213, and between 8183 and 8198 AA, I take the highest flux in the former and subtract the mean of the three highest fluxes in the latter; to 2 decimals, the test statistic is -0.41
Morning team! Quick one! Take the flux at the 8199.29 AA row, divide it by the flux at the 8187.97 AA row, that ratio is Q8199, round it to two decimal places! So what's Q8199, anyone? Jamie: 0.94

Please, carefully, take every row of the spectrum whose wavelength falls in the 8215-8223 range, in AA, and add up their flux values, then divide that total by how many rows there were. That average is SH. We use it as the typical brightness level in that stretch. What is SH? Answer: 5.50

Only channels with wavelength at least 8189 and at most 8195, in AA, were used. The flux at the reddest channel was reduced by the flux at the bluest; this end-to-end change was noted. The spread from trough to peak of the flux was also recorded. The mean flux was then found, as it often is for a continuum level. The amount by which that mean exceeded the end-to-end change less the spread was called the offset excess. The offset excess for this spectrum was 5.87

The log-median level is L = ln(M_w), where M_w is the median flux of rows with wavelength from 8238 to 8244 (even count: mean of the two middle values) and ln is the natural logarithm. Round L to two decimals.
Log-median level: 1.76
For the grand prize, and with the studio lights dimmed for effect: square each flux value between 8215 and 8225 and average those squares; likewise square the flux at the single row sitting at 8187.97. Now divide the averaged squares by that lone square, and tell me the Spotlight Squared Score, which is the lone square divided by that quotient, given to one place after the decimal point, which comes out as 37.6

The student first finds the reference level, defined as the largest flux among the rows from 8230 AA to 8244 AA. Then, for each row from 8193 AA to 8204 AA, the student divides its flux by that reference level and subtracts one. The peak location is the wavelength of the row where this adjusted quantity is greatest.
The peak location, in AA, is 8193.63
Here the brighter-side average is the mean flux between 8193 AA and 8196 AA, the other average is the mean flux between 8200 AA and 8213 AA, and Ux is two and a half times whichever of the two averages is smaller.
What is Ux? 13.7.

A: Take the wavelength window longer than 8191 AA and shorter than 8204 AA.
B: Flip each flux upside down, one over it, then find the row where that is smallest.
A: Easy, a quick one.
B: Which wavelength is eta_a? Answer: 8191.74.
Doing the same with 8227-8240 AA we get 8239.03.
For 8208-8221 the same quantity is 8220.08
